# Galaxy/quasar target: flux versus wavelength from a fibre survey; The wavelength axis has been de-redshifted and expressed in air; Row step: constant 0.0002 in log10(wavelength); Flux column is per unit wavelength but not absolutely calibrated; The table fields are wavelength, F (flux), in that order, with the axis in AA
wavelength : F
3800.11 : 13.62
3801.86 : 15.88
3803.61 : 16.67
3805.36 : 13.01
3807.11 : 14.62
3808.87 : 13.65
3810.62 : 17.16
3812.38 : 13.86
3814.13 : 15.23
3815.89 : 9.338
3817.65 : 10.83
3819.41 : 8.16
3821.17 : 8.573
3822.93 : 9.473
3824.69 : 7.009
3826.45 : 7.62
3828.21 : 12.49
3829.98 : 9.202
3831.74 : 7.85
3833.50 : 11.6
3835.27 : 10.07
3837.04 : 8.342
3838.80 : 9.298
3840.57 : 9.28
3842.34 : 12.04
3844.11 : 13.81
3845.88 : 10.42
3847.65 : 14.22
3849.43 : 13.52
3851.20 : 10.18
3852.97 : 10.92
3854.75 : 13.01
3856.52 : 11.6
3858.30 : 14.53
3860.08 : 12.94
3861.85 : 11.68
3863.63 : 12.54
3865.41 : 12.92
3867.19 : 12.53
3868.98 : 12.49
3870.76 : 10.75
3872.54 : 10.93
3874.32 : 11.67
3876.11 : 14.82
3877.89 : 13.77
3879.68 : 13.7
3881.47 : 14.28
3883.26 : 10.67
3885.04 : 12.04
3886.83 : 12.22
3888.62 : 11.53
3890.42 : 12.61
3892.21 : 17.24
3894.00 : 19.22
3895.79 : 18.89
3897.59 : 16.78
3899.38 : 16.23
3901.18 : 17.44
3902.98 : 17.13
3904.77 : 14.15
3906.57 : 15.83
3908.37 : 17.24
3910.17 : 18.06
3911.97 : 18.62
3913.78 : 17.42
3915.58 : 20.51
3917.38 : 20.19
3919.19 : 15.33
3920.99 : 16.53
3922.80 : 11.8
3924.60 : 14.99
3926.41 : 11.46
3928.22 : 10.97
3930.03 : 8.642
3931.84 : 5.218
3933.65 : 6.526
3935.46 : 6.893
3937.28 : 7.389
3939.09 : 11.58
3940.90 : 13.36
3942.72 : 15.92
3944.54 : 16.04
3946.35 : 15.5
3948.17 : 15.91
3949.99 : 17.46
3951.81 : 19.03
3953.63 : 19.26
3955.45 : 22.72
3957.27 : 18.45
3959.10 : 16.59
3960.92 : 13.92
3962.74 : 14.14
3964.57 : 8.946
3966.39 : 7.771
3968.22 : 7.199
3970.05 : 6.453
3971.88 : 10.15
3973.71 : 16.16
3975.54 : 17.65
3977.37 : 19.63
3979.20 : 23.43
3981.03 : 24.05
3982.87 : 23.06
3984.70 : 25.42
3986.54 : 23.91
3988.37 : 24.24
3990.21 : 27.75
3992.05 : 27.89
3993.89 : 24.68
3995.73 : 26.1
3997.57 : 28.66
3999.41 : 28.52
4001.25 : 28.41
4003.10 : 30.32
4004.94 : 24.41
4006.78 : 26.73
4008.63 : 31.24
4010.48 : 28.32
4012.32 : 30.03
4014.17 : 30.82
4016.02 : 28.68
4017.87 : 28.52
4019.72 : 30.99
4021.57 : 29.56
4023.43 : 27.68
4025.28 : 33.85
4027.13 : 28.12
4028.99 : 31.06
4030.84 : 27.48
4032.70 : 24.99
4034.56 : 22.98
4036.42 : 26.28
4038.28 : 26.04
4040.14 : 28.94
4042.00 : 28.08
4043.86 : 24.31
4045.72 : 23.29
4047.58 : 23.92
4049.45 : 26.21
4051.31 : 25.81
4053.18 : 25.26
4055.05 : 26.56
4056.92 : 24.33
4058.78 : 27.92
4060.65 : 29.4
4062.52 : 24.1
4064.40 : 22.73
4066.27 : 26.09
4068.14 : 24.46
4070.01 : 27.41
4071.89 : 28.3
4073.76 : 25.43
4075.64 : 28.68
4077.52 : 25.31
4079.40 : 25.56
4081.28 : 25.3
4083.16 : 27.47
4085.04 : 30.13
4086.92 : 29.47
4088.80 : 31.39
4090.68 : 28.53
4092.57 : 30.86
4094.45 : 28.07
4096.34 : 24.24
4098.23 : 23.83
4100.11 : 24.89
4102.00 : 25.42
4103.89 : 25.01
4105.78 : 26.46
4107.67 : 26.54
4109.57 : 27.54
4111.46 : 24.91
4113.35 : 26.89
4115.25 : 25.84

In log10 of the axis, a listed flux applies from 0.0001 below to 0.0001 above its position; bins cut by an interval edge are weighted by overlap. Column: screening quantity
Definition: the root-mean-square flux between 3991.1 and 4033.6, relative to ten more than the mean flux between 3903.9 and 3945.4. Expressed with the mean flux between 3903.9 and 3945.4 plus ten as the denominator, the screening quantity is 1.21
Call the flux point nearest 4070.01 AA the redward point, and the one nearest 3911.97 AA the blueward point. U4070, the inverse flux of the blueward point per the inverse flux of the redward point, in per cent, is 147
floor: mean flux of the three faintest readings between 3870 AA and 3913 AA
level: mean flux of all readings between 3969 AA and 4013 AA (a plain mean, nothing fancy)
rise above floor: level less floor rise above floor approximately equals 13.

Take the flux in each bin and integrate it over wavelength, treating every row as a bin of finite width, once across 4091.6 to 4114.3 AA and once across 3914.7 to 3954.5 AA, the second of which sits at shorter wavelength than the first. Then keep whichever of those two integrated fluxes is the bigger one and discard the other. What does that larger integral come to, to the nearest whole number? 595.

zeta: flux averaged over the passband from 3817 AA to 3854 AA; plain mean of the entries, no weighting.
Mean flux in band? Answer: 10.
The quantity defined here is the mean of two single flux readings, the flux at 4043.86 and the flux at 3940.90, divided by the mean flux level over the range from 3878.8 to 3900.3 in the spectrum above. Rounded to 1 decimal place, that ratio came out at 1.3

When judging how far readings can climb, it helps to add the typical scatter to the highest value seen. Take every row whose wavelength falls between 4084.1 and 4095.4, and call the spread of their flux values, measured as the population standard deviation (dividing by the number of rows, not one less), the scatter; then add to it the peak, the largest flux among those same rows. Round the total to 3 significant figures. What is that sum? 32.6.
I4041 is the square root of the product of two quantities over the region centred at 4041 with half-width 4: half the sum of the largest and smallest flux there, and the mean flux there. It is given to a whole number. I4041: 27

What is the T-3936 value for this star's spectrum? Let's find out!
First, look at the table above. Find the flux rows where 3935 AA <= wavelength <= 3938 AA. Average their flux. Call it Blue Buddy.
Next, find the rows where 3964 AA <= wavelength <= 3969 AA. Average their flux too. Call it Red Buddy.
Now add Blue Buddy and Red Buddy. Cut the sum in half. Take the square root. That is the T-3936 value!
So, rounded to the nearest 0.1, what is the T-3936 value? 2.7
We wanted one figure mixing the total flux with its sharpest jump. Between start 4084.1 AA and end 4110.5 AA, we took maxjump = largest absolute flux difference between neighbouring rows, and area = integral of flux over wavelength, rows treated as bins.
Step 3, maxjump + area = 725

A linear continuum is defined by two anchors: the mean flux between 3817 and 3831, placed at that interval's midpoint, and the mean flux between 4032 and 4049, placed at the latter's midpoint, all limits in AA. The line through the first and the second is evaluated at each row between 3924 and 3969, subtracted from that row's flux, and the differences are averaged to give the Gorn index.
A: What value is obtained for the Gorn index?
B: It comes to -5.3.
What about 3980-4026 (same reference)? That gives 5.1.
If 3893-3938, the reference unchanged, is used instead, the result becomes -1.5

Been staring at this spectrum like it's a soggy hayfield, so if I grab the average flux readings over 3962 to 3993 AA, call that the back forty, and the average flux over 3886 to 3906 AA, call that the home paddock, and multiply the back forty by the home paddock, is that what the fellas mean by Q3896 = 286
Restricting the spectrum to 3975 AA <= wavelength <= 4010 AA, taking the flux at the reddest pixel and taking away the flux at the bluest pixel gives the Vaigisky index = 14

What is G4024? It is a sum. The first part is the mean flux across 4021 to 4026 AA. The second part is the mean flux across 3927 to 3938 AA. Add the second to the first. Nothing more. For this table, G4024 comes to 38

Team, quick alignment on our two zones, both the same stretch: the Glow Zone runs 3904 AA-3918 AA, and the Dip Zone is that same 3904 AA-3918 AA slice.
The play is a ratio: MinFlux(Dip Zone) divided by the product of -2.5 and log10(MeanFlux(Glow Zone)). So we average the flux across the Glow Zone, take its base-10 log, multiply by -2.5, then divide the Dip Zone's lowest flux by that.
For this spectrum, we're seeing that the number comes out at -4.5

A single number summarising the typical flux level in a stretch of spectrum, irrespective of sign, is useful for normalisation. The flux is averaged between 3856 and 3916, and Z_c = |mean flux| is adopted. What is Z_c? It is 15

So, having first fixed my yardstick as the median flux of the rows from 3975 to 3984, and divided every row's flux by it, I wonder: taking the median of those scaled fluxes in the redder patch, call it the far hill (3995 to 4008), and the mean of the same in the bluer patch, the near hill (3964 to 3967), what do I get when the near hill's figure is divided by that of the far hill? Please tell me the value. 0.3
